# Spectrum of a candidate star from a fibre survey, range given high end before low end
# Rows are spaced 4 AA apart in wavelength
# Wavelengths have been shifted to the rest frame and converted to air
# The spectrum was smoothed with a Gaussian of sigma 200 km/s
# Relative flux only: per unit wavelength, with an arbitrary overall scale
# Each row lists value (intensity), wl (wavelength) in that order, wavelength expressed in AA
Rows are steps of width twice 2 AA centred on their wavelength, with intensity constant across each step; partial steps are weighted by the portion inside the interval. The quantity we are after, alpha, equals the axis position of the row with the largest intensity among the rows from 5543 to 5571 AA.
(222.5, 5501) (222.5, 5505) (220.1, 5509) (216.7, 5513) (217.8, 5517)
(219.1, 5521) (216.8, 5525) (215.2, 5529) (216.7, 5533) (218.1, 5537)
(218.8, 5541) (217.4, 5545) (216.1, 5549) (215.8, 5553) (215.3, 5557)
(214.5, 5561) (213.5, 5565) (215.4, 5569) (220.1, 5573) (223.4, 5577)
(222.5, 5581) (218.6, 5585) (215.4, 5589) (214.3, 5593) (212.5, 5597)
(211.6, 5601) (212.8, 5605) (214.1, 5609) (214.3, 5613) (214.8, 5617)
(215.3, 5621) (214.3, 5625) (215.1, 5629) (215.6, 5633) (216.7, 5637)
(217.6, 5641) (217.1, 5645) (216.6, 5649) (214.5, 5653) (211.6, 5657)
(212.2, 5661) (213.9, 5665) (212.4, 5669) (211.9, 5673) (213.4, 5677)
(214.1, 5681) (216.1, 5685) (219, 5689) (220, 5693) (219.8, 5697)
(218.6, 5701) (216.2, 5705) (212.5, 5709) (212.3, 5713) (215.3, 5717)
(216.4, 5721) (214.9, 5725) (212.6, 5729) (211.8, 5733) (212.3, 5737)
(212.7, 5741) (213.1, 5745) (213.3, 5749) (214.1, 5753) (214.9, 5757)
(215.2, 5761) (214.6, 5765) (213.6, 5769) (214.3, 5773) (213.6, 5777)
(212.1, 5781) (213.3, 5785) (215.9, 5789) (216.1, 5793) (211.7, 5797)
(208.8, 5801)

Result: 5545 AA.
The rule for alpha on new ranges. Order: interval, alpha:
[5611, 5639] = 5637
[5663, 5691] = 5689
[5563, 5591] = 5577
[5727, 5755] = 5753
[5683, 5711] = 5693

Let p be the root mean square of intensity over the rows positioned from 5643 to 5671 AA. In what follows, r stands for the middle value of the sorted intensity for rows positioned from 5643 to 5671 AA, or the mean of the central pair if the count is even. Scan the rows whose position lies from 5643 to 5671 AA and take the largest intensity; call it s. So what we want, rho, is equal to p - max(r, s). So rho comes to -3.0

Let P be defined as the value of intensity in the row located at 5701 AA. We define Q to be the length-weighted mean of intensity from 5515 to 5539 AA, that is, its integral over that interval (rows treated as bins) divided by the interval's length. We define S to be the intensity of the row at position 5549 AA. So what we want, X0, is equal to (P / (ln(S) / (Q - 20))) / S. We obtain 37.1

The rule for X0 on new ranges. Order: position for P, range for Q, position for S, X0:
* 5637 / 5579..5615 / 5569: 36.5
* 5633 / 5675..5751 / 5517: 35.8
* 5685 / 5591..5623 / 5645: 35.8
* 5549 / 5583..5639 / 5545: 36.0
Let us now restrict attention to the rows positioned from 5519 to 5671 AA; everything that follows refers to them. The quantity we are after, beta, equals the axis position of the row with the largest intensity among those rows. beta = 5577 AA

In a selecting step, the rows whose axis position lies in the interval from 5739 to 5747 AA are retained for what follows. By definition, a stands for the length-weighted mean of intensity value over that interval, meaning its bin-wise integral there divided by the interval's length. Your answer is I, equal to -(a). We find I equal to -212.9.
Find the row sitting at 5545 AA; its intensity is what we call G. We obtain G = 217.4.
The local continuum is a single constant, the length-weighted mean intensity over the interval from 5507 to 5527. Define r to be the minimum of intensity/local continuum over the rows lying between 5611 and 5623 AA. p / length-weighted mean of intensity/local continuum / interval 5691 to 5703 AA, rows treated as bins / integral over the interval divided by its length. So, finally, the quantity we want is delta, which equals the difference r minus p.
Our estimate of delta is -0.0237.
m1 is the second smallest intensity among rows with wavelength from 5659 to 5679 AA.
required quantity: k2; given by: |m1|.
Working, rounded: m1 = 212.2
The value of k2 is 212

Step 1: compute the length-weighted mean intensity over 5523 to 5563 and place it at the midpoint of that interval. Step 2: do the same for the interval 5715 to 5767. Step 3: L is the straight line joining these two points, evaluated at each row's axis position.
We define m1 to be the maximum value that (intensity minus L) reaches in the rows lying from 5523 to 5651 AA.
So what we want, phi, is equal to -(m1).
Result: -7.4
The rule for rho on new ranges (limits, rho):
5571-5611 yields -6.8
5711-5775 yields -2.6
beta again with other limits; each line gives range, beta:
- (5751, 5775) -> 5761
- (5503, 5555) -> 5505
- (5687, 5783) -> 5693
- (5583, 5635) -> 5585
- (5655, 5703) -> 5693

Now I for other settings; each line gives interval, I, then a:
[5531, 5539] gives -217.4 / 217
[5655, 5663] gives -211.9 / 212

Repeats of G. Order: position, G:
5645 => 217.1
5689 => 219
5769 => 213.6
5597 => 212.5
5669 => 212.4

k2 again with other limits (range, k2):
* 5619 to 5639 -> 215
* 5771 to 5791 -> 213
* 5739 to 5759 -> 213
